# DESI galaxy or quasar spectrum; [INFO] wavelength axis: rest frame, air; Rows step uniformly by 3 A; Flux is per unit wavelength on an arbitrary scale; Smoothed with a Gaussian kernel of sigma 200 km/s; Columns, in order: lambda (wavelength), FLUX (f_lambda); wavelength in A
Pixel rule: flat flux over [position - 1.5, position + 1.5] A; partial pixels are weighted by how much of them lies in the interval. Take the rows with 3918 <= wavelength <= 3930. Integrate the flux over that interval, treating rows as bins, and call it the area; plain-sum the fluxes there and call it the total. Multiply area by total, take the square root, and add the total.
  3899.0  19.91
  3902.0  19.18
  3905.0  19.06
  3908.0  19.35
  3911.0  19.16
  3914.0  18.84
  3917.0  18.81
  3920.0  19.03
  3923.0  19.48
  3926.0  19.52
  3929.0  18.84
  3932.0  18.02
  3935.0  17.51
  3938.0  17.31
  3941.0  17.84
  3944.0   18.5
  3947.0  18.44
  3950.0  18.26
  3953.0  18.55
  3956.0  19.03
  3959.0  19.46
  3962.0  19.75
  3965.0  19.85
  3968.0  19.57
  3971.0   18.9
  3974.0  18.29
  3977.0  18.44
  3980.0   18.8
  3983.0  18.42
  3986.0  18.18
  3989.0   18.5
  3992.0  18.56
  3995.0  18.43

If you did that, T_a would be 210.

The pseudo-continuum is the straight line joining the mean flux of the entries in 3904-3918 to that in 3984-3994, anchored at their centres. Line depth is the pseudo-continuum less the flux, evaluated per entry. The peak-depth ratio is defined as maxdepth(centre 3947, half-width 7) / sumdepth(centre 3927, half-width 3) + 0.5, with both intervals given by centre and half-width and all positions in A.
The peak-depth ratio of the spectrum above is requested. -1.3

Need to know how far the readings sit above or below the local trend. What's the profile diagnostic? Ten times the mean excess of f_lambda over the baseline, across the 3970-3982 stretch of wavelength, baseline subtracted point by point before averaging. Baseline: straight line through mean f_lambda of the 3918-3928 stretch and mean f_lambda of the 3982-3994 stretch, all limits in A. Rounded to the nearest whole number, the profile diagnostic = 0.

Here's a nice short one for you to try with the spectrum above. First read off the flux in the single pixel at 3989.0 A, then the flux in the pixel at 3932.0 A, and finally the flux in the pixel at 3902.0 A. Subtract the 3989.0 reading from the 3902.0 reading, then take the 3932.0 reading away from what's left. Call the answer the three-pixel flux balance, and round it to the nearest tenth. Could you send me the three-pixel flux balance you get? -17.3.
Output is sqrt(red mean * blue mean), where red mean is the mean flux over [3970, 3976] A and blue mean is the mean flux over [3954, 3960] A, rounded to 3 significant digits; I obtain 18.9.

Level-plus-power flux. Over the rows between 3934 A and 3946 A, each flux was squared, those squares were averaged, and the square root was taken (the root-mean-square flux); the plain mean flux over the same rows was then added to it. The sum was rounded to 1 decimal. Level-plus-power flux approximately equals 35.6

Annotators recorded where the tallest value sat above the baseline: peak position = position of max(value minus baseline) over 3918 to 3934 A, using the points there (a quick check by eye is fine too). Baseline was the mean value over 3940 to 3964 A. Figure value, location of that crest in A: 3926.0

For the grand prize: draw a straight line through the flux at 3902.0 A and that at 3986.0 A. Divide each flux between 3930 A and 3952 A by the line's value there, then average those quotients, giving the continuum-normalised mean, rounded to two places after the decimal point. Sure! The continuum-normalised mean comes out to 0.96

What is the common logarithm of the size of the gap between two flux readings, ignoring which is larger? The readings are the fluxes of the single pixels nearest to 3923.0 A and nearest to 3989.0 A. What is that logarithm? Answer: 0.0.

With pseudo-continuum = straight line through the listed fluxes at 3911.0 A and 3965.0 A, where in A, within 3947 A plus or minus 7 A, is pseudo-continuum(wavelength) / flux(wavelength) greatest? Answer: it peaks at 3941.0 A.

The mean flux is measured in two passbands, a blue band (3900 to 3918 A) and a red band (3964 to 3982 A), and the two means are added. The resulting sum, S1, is 38.0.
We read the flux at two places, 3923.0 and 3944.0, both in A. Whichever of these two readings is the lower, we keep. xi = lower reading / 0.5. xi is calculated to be 37.0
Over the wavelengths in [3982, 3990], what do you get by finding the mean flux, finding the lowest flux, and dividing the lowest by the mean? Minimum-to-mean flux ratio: 0.990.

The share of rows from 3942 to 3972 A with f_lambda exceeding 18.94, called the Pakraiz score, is 0.5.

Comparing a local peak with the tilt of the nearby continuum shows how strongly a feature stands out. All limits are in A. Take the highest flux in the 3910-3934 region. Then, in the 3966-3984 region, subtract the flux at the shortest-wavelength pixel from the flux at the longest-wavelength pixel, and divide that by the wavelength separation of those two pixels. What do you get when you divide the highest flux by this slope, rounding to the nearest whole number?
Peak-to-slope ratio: -255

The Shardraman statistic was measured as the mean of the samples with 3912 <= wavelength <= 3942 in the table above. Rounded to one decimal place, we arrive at 18.5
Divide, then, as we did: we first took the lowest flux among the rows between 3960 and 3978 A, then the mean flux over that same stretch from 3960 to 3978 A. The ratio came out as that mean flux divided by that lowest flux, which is 1.05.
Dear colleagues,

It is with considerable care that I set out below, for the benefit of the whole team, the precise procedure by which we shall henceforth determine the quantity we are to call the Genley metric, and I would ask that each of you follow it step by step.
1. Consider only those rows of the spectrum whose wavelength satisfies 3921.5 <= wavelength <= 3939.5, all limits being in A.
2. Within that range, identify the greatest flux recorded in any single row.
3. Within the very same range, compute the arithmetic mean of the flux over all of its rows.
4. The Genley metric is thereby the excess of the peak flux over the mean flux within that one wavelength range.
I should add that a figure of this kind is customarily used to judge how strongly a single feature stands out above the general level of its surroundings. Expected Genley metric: 1.1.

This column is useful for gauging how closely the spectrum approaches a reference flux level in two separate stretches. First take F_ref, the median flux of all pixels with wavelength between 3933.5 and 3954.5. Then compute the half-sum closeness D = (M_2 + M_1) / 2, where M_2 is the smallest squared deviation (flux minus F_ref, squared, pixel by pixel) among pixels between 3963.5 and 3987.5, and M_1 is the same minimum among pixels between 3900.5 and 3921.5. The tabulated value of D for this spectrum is 0.15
